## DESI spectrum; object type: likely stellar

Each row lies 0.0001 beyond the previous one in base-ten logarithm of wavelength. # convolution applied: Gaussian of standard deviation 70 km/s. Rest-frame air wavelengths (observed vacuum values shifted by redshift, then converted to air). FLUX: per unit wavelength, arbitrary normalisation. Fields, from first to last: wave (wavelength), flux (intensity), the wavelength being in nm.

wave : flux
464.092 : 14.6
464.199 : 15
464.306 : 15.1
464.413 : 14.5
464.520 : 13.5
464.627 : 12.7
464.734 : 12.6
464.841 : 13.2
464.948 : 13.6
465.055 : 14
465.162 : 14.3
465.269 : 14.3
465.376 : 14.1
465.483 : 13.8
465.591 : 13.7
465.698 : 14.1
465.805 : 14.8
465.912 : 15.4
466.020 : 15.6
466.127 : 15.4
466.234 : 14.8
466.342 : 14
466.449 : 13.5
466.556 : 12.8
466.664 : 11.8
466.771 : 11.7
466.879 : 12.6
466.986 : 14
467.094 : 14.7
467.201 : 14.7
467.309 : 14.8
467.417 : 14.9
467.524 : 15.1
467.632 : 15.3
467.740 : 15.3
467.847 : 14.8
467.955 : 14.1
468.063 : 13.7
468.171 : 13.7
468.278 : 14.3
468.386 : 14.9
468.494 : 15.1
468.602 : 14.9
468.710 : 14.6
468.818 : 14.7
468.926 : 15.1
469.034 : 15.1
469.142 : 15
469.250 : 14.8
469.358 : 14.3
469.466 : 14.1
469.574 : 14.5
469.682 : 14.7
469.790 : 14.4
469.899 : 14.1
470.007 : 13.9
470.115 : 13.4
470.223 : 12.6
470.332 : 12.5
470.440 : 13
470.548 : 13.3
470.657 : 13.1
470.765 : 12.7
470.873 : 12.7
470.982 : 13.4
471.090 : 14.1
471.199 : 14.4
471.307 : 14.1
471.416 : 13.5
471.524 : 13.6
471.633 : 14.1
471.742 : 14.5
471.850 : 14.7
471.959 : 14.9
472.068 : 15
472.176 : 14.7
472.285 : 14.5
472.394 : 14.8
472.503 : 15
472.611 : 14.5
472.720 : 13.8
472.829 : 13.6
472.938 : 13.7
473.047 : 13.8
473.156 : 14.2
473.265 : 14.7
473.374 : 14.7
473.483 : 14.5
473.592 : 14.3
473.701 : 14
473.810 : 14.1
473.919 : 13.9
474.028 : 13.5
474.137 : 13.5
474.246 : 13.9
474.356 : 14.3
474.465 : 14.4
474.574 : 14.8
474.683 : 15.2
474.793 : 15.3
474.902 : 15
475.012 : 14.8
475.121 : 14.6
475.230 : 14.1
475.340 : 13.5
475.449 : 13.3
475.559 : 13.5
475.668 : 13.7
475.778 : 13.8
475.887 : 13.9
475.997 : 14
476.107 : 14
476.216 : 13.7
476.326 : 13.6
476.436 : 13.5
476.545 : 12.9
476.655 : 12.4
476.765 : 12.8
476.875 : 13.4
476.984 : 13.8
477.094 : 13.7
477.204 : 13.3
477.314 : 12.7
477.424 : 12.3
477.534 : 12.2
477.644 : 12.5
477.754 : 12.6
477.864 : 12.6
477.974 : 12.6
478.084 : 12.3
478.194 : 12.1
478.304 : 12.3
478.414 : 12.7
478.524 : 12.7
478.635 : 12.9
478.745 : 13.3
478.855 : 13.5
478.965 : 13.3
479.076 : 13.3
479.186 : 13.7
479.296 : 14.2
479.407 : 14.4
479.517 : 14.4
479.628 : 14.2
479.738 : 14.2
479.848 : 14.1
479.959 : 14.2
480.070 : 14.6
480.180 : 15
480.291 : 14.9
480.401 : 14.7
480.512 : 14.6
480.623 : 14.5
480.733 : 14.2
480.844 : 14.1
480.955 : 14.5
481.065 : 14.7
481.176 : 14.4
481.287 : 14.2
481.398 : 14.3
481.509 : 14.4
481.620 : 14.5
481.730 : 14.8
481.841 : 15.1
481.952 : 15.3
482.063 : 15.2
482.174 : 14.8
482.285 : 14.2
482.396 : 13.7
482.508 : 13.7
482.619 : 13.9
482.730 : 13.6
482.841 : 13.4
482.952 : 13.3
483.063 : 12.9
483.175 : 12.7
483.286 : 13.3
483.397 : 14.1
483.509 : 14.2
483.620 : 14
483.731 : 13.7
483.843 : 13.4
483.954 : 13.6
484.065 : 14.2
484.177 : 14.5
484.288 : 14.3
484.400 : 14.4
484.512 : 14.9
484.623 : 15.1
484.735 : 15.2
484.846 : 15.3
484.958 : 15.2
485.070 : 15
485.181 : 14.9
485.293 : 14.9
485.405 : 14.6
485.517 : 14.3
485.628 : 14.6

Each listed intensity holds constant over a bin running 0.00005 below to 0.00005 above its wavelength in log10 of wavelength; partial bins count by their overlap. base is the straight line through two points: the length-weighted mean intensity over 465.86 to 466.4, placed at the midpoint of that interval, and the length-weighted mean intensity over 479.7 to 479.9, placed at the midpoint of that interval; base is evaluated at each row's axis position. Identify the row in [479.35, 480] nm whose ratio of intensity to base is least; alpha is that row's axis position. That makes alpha 479.848 nm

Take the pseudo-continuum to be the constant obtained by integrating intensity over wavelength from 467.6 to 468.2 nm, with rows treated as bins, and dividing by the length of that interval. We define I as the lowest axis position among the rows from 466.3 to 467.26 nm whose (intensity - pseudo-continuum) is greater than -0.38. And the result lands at 467.094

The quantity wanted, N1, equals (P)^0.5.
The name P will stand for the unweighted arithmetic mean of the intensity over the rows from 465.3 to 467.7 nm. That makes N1 3.76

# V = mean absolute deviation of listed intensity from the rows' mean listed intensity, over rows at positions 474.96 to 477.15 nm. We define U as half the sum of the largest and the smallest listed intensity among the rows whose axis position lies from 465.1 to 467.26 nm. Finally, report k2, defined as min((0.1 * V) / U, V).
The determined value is 0.0029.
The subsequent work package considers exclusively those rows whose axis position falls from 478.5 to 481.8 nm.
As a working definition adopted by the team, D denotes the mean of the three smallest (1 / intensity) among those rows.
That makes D 0.0671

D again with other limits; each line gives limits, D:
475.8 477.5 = 0.0716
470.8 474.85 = 0.0659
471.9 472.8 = 0.0668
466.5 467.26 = 0.0692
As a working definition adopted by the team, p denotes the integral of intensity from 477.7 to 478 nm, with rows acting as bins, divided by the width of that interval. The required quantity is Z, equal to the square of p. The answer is 159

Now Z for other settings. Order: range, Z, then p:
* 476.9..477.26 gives 185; 13.6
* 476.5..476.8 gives 160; 12.7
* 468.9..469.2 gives 227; 15.1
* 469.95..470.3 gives 176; 13.3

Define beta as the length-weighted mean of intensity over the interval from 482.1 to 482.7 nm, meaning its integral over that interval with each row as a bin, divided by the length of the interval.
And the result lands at 14.1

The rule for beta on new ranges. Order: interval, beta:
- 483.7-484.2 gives 13.8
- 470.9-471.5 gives 13.8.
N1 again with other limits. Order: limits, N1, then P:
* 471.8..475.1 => 3.80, 14.4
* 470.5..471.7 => 3.68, 13.5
